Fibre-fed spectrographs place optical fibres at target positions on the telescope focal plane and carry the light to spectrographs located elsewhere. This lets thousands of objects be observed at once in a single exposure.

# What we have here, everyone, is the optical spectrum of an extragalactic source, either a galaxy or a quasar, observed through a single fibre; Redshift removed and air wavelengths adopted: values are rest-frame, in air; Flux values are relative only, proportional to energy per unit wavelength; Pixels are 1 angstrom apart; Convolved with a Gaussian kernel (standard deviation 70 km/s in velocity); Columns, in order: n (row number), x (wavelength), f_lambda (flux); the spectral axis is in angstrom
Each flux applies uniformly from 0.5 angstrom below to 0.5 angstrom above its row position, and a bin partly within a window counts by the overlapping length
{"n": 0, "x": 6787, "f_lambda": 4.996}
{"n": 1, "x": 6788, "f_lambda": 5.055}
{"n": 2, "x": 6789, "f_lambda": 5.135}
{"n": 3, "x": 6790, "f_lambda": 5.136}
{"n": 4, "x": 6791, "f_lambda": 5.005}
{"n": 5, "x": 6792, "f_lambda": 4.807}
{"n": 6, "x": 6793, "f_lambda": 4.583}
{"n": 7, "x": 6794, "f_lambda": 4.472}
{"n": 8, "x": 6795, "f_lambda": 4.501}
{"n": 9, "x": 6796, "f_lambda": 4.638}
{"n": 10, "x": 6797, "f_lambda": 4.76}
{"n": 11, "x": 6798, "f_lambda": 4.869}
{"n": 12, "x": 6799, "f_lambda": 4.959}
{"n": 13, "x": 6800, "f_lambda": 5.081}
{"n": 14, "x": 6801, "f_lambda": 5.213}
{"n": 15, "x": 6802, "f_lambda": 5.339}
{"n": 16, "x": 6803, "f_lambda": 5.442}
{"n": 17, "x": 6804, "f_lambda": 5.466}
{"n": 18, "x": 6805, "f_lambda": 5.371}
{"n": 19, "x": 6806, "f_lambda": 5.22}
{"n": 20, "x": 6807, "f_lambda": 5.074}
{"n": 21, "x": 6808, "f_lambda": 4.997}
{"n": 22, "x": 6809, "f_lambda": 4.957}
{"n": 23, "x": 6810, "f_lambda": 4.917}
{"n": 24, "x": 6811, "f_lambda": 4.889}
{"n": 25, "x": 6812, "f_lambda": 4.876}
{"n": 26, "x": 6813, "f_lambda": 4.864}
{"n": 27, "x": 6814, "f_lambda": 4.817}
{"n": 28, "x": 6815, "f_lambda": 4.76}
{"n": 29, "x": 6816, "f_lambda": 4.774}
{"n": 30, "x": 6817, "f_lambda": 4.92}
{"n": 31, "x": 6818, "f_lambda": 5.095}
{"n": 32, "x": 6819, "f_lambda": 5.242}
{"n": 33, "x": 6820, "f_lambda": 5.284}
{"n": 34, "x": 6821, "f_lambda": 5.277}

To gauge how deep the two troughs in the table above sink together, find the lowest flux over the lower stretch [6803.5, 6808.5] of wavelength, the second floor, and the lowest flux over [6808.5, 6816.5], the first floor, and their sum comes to 9.8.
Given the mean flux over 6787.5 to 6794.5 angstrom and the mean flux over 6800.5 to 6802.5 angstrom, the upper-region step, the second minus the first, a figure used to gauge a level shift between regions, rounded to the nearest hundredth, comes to 0.39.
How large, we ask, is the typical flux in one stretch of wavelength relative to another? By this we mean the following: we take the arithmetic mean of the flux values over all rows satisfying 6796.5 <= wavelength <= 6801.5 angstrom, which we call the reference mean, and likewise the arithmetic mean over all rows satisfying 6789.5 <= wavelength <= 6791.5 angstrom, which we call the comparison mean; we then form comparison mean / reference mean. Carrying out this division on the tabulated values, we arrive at 1.02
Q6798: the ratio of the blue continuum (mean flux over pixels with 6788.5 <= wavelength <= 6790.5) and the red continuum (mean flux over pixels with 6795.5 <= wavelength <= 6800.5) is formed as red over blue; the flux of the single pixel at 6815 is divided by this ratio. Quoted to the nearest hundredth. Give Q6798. 5.03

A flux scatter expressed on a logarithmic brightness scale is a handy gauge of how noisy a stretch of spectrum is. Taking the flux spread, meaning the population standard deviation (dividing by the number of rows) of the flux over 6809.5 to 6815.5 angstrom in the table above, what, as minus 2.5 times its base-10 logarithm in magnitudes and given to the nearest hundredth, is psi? 3.22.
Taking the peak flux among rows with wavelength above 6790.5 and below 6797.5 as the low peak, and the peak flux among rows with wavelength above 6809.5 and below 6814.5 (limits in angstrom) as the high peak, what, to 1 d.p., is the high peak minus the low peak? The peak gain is -0.1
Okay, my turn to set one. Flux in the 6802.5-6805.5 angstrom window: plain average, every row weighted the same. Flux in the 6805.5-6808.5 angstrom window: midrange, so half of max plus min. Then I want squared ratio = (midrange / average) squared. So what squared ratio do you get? 0.89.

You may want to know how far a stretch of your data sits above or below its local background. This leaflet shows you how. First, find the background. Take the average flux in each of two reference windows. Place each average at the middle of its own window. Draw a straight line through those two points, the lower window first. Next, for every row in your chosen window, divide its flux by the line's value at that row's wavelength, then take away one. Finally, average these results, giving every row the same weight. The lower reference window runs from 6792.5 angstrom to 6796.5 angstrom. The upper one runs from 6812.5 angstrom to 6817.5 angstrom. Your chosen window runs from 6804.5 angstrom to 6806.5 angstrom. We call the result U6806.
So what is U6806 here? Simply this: 0.13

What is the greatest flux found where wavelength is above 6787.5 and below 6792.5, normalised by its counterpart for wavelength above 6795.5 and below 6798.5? 1.05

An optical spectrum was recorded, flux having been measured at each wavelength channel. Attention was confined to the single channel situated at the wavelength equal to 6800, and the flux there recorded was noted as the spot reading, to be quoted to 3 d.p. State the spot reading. 5.081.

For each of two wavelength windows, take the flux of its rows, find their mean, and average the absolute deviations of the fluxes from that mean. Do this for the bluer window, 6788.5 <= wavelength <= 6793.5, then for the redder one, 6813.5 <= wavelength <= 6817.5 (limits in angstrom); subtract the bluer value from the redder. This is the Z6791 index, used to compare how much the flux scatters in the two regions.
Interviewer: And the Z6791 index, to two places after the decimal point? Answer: -0.14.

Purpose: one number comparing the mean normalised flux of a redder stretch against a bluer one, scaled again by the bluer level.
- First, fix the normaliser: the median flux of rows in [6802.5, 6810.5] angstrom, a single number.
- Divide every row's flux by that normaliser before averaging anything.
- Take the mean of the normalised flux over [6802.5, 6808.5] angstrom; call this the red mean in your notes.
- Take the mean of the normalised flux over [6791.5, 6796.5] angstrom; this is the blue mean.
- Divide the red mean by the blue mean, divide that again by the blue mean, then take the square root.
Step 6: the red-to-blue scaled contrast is 1.13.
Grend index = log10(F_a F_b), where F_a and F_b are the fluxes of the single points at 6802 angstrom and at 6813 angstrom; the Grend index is 1.41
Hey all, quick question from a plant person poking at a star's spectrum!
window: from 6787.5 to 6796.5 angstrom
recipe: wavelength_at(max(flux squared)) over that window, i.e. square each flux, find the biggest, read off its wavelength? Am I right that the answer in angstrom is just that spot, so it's 6790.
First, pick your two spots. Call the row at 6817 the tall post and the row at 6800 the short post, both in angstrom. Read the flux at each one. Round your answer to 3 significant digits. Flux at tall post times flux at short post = 25.0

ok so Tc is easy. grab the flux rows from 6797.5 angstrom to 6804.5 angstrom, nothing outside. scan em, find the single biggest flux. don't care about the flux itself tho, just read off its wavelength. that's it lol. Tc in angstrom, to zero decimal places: 6804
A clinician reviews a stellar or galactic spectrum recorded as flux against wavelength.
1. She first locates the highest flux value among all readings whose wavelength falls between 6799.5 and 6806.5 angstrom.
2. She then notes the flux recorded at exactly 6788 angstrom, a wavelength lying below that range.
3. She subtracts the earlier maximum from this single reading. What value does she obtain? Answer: -0.41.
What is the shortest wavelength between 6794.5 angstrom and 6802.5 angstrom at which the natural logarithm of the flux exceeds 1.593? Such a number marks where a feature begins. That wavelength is 6799 angstrom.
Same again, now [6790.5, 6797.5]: 6791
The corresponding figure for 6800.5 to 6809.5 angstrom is 6801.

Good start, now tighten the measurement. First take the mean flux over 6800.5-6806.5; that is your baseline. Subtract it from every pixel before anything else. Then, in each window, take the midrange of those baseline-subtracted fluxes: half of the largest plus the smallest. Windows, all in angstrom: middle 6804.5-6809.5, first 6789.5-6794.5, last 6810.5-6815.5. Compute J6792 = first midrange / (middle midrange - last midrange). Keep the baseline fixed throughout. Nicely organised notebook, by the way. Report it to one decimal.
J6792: -1.6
